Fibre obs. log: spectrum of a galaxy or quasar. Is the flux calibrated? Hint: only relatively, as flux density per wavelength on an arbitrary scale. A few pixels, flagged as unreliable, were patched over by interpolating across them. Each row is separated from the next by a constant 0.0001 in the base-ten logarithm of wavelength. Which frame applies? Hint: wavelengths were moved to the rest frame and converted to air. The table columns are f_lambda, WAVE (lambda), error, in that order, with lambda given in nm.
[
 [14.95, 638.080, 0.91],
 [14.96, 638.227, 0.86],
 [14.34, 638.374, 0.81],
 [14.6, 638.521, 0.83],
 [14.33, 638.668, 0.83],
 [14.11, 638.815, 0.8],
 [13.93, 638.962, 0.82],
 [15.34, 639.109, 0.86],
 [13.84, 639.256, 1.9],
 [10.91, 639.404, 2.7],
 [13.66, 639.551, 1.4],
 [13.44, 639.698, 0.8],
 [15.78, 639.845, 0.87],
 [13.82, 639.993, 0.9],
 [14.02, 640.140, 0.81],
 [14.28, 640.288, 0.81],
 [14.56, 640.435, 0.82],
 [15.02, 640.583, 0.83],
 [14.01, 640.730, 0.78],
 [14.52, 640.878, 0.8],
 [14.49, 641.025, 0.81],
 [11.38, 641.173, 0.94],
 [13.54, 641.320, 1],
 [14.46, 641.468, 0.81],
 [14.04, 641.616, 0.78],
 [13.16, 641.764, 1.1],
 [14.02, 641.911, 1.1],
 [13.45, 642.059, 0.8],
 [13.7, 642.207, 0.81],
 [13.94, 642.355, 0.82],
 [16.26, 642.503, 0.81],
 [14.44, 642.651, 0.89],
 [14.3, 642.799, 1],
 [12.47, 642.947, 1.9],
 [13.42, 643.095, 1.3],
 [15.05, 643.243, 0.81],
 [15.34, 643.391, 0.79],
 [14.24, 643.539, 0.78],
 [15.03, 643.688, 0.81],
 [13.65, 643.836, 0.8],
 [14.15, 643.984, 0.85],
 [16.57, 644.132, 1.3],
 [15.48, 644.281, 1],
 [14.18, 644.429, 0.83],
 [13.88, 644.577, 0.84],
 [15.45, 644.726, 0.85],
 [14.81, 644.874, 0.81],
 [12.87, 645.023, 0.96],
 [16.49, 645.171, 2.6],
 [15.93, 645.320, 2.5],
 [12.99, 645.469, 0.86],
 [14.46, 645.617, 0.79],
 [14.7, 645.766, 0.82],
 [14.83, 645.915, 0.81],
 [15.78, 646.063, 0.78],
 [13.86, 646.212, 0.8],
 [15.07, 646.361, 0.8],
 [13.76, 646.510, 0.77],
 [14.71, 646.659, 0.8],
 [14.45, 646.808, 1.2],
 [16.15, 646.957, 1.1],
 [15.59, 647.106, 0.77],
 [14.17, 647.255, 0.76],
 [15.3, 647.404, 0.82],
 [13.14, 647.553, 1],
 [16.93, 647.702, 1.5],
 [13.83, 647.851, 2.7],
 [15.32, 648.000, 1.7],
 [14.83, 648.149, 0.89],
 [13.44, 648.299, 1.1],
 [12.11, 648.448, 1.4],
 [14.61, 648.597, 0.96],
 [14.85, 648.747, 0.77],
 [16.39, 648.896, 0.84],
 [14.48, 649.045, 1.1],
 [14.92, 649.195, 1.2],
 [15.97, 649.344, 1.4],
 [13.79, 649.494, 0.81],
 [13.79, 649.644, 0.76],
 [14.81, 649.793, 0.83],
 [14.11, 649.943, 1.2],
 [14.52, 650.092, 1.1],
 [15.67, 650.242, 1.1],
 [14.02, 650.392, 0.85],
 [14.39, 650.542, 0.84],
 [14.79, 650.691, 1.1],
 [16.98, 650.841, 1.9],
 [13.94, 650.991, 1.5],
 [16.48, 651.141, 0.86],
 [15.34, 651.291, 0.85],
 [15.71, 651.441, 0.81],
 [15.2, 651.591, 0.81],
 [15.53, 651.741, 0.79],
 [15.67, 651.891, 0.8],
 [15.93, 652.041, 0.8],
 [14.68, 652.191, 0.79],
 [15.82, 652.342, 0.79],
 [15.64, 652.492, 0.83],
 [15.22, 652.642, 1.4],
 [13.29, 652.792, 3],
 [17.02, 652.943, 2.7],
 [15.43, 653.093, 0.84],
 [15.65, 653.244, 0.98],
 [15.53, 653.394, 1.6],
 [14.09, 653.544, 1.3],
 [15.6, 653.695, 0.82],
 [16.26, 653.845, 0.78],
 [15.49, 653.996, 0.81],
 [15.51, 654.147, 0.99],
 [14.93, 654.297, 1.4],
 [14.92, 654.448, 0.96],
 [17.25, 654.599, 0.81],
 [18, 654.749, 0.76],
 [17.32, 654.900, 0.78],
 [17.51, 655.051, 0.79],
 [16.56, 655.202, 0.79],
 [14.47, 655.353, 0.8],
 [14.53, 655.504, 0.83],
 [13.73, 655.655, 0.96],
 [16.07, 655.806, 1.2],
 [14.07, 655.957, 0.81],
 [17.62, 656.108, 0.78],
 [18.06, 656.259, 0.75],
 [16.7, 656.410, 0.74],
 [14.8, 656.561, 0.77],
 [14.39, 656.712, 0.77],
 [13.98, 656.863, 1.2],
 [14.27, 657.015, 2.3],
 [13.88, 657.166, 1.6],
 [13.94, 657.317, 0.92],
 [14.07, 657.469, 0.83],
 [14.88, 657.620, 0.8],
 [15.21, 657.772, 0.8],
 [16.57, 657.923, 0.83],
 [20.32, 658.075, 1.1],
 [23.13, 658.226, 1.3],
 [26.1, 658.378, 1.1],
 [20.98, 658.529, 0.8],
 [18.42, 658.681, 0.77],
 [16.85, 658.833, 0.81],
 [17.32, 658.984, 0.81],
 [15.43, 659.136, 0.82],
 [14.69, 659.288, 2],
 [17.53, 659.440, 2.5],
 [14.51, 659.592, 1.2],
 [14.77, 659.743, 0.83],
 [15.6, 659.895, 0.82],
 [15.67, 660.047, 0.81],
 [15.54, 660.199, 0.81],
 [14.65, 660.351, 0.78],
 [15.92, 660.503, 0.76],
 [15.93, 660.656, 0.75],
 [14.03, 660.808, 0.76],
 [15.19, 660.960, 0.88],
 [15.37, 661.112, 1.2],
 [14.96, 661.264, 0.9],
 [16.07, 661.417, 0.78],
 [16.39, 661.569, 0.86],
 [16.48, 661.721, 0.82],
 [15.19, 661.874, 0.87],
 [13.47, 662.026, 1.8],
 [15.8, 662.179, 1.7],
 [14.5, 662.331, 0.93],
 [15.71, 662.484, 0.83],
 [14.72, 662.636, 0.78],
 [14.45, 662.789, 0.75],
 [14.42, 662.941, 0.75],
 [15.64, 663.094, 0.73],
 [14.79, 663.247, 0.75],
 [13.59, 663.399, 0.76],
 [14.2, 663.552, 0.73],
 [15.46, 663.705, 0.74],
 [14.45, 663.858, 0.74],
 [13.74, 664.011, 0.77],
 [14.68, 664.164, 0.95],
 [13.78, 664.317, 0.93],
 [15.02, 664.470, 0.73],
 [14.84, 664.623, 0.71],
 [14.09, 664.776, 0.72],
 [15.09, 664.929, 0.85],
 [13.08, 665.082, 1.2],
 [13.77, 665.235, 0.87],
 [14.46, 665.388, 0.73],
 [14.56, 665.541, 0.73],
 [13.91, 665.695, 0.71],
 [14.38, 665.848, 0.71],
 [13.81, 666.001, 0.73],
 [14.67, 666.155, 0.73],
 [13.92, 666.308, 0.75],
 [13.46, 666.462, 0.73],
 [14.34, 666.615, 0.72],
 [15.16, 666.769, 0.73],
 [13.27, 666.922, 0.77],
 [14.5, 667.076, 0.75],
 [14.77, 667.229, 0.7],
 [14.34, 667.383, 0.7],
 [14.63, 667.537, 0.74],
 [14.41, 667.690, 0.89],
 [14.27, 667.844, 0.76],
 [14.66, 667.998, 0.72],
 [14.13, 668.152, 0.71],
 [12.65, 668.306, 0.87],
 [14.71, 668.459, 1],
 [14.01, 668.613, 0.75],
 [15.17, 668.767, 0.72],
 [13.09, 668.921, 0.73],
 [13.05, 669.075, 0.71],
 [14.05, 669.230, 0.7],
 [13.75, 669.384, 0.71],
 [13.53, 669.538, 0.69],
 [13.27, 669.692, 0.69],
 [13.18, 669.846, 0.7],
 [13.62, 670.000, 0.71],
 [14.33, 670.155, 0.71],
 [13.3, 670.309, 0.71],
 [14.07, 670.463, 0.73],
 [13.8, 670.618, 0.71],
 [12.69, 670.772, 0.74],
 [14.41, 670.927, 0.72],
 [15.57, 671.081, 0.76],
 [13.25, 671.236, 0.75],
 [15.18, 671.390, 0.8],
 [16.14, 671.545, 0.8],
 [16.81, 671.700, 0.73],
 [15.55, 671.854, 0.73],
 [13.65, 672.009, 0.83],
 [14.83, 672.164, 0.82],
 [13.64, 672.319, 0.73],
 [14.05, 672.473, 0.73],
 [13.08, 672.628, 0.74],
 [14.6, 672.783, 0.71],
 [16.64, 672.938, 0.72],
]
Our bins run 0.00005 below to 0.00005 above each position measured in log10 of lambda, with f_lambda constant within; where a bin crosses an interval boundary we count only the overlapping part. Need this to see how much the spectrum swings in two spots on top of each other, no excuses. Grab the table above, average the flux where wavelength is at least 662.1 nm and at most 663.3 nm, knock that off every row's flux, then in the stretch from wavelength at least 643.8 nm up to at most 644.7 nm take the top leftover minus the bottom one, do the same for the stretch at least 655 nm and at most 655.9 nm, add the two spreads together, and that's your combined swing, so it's 6.7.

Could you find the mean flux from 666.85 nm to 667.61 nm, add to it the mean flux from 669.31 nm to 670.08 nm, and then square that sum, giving 771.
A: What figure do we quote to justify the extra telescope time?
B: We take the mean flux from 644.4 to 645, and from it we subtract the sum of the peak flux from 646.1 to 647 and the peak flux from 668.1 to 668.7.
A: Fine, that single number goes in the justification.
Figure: -16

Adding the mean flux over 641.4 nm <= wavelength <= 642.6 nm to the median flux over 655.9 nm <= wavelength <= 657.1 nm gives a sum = 28.72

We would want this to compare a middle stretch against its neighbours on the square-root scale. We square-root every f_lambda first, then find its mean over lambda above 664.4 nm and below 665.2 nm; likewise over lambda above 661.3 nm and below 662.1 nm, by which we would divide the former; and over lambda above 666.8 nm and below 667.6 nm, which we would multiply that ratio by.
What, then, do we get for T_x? 3.65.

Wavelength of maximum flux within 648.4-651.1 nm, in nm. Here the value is 650.841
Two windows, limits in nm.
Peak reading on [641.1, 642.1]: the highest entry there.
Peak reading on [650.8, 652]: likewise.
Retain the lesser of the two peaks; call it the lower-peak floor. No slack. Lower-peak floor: 14.5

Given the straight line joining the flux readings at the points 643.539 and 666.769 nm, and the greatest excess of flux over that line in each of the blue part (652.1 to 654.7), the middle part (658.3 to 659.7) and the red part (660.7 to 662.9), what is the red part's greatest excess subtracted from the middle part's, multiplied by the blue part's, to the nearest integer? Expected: 25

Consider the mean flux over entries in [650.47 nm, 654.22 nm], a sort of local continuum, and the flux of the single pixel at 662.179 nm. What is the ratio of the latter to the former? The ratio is 1.03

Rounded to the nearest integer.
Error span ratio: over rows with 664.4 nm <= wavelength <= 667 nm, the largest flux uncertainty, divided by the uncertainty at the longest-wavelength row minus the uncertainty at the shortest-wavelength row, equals 30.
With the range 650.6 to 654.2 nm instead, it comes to -27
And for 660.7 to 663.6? -60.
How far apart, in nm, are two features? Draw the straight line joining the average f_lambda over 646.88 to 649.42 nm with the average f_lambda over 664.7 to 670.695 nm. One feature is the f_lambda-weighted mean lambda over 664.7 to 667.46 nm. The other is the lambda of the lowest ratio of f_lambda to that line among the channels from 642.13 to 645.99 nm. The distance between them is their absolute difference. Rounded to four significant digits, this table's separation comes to 23.14 nm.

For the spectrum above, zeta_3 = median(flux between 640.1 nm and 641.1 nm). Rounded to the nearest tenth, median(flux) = 14.5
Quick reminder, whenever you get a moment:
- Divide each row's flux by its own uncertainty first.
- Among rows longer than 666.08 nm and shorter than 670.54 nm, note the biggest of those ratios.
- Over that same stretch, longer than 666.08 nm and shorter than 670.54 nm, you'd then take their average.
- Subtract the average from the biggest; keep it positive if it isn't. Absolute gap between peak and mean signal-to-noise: 2.1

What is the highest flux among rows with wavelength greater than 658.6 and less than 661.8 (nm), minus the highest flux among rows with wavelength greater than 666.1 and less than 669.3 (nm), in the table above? 3.25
